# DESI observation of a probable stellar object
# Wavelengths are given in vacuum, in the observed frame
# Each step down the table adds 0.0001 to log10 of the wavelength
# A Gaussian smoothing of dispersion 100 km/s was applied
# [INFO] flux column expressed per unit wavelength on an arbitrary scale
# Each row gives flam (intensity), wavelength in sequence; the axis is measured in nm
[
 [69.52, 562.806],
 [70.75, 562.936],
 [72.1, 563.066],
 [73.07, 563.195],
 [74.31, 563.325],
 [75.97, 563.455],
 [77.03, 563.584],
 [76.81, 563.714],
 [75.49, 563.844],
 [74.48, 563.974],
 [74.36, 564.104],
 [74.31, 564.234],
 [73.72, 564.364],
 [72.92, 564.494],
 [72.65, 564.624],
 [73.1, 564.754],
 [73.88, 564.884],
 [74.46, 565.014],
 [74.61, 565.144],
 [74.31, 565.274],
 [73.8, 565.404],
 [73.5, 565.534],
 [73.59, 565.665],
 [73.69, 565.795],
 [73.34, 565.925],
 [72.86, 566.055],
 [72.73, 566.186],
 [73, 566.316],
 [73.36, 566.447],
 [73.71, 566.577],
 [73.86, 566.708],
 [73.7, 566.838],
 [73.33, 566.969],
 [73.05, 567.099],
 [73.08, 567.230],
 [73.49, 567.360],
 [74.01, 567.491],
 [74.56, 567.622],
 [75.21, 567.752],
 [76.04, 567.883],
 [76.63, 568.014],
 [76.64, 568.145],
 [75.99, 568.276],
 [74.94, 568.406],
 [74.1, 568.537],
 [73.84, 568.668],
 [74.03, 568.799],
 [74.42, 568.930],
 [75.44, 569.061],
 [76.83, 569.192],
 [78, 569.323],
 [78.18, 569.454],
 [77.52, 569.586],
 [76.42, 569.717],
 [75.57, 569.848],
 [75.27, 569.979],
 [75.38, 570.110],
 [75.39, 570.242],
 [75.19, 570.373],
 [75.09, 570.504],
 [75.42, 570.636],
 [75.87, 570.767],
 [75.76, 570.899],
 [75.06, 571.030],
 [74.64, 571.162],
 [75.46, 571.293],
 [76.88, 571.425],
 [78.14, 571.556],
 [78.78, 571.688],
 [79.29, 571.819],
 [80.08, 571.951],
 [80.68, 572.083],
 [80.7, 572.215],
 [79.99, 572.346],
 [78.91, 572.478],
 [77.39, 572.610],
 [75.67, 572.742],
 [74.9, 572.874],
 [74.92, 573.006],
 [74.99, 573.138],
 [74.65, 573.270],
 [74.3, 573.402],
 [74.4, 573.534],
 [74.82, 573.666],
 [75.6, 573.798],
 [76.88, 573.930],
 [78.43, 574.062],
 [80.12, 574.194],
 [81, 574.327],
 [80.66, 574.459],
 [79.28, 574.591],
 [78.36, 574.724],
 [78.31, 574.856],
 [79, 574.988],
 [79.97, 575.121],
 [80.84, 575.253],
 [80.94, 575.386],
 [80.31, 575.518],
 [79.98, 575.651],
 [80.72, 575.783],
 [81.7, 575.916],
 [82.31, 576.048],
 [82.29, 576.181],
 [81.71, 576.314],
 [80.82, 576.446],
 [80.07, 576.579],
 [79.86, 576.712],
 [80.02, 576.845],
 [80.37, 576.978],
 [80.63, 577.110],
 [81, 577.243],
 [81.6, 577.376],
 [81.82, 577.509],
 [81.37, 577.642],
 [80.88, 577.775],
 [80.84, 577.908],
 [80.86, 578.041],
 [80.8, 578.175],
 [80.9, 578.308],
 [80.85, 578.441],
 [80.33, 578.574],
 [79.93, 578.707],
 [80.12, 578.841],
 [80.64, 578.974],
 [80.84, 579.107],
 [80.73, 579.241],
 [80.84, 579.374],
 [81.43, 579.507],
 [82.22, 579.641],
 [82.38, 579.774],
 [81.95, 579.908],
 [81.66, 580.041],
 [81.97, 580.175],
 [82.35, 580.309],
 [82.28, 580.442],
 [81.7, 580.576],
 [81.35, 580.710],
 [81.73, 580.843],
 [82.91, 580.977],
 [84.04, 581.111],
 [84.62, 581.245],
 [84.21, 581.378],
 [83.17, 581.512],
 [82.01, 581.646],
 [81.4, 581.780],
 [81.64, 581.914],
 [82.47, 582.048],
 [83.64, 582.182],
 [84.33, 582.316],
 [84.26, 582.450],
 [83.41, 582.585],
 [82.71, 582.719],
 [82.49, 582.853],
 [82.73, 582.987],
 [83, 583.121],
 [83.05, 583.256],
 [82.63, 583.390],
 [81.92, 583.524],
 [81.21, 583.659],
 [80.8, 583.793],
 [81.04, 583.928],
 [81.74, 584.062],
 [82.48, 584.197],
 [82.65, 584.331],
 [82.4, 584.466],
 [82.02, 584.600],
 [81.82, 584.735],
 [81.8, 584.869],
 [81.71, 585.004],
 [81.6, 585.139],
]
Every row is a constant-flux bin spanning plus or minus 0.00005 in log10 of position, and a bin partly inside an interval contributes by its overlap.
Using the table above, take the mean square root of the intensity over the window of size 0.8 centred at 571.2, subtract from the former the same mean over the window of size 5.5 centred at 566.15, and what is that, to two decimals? 0.10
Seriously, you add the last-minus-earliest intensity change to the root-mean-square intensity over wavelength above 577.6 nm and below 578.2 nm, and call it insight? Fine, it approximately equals 80.4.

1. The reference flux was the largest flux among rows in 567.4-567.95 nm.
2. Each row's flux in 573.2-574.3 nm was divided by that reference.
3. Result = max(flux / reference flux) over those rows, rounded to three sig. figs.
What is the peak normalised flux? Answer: 1.05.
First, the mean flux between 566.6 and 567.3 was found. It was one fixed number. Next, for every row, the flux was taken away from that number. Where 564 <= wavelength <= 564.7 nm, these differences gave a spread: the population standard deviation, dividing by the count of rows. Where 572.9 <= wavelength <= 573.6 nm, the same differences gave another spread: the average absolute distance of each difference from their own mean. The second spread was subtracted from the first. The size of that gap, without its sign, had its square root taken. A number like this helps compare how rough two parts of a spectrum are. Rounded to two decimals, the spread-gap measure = 0.68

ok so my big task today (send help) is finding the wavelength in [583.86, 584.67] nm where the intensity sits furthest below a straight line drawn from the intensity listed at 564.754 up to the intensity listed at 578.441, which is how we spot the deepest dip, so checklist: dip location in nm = 583.928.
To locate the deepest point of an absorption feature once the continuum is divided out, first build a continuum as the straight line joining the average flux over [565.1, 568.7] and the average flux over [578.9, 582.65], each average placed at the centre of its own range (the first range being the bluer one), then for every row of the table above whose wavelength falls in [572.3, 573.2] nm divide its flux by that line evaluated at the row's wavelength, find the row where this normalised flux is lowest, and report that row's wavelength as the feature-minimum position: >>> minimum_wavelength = 573.138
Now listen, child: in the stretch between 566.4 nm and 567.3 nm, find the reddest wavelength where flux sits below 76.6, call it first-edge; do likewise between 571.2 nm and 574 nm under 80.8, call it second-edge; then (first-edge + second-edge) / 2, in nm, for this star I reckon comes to 570.58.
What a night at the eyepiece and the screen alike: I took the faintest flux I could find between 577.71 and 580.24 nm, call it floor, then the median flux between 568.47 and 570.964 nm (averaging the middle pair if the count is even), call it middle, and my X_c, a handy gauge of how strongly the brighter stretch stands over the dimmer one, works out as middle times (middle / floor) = 71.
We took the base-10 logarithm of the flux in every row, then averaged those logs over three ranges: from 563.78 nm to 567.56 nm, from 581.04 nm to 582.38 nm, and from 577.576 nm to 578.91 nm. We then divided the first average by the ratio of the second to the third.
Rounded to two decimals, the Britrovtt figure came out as 1.85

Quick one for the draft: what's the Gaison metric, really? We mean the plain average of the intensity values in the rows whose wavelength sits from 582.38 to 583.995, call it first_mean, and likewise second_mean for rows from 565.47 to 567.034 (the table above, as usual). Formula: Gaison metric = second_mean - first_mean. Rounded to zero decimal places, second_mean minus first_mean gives -9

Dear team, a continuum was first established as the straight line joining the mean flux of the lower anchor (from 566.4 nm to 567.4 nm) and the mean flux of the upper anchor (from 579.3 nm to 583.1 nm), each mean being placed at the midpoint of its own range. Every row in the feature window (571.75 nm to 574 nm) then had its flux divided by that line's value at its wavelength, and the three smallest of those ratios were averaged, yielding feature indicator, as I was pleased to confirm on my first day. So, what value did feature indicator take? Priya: 0.96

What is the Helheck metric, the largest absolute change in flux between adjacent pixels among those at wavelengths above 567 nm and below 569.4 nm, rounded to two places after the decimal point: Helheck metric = 1.39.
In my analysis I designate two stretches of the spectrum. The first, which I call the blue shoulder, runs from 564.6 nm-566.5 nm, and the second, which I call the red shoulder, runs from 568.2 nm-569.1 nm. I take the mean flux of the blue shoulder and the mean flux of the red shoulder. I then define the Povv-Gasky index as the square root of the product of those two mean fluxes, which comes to 74.1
